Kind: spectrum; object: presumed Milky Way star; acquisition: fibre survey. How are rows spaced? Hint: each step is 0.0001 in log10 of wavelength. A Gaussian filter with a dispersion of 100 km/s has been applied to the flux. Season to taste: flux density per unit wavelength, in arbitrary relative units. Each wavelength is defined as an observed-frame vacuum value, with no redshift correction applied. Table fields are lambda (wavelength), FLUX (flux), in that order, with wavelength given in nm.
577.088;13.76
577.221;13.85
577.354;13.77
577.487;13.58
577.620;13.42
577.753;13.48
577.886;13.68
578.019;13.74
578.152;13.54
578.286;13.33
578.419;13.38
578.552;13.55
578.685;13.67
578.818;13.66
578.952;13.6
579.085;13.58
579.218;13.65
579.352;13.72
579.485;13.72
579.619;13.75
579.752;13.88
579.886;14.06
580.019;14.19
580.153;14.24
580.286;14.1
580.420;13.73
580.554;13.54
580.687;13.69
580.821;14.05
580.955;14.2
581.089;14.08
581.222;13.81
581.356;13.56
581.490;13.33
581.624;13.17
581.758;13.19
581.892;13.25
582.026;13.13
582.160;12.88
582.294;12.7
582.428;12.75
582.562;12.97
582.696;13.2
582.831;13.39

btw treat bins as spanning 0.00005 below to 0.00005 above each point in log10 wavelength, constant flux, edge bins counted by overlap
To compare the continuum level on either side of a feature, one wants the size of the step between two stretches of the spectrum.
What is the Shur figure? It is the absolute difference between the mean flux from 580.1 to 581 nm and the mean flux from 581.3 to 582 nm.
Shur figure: 0.6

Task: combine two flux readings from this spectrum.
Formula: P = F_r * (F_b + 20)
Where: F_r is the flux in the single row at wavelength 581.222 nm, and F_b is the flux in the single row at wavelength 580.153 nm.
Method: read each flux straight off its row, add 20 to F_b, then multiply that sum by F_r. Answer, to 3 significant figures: 473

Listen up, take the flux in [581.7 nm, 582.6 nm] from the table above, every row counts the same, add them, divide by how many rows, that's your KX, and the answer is 13.0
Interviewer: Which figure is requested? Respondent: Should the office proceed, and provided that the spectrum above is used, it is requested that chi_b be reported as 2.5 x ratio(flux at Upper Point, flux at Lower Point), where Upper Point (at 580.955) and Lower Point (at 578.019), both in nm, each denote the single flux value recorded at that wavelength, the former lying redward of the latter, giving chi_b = 2.58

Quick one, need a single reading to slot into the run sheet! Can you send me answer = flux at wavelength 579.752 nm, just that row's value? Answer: 13.88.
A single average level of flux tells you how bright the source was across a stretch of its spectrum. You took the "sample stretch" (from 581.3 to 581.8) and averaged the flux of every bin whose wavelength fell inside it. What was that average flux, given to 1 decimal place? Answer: 13.3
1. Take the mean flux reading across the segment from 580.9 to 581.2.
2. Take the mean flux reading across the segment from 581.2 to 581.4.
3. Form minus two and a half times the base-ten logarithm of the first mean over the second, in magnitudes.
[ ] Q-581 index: -0.036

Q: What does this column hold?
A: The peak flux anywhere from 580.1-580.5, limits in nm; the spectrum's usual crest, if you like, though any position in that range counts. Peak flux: 14.24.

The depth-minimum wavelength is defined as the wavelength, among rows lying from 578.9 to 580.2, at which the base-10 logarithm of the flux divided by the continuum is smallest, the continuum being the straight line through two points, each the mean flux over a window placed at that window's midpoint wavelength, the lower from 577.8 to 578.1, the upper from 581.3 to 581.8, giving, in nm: 579.085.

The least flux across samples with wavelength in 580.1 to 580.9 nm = 13.54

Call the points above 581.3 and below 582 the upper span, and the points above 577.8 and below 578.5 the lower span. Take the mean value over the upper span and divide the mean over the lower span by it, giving 1.02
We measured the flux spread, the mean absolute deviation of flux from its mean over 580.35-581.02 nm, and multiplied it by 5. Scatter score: 1.13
